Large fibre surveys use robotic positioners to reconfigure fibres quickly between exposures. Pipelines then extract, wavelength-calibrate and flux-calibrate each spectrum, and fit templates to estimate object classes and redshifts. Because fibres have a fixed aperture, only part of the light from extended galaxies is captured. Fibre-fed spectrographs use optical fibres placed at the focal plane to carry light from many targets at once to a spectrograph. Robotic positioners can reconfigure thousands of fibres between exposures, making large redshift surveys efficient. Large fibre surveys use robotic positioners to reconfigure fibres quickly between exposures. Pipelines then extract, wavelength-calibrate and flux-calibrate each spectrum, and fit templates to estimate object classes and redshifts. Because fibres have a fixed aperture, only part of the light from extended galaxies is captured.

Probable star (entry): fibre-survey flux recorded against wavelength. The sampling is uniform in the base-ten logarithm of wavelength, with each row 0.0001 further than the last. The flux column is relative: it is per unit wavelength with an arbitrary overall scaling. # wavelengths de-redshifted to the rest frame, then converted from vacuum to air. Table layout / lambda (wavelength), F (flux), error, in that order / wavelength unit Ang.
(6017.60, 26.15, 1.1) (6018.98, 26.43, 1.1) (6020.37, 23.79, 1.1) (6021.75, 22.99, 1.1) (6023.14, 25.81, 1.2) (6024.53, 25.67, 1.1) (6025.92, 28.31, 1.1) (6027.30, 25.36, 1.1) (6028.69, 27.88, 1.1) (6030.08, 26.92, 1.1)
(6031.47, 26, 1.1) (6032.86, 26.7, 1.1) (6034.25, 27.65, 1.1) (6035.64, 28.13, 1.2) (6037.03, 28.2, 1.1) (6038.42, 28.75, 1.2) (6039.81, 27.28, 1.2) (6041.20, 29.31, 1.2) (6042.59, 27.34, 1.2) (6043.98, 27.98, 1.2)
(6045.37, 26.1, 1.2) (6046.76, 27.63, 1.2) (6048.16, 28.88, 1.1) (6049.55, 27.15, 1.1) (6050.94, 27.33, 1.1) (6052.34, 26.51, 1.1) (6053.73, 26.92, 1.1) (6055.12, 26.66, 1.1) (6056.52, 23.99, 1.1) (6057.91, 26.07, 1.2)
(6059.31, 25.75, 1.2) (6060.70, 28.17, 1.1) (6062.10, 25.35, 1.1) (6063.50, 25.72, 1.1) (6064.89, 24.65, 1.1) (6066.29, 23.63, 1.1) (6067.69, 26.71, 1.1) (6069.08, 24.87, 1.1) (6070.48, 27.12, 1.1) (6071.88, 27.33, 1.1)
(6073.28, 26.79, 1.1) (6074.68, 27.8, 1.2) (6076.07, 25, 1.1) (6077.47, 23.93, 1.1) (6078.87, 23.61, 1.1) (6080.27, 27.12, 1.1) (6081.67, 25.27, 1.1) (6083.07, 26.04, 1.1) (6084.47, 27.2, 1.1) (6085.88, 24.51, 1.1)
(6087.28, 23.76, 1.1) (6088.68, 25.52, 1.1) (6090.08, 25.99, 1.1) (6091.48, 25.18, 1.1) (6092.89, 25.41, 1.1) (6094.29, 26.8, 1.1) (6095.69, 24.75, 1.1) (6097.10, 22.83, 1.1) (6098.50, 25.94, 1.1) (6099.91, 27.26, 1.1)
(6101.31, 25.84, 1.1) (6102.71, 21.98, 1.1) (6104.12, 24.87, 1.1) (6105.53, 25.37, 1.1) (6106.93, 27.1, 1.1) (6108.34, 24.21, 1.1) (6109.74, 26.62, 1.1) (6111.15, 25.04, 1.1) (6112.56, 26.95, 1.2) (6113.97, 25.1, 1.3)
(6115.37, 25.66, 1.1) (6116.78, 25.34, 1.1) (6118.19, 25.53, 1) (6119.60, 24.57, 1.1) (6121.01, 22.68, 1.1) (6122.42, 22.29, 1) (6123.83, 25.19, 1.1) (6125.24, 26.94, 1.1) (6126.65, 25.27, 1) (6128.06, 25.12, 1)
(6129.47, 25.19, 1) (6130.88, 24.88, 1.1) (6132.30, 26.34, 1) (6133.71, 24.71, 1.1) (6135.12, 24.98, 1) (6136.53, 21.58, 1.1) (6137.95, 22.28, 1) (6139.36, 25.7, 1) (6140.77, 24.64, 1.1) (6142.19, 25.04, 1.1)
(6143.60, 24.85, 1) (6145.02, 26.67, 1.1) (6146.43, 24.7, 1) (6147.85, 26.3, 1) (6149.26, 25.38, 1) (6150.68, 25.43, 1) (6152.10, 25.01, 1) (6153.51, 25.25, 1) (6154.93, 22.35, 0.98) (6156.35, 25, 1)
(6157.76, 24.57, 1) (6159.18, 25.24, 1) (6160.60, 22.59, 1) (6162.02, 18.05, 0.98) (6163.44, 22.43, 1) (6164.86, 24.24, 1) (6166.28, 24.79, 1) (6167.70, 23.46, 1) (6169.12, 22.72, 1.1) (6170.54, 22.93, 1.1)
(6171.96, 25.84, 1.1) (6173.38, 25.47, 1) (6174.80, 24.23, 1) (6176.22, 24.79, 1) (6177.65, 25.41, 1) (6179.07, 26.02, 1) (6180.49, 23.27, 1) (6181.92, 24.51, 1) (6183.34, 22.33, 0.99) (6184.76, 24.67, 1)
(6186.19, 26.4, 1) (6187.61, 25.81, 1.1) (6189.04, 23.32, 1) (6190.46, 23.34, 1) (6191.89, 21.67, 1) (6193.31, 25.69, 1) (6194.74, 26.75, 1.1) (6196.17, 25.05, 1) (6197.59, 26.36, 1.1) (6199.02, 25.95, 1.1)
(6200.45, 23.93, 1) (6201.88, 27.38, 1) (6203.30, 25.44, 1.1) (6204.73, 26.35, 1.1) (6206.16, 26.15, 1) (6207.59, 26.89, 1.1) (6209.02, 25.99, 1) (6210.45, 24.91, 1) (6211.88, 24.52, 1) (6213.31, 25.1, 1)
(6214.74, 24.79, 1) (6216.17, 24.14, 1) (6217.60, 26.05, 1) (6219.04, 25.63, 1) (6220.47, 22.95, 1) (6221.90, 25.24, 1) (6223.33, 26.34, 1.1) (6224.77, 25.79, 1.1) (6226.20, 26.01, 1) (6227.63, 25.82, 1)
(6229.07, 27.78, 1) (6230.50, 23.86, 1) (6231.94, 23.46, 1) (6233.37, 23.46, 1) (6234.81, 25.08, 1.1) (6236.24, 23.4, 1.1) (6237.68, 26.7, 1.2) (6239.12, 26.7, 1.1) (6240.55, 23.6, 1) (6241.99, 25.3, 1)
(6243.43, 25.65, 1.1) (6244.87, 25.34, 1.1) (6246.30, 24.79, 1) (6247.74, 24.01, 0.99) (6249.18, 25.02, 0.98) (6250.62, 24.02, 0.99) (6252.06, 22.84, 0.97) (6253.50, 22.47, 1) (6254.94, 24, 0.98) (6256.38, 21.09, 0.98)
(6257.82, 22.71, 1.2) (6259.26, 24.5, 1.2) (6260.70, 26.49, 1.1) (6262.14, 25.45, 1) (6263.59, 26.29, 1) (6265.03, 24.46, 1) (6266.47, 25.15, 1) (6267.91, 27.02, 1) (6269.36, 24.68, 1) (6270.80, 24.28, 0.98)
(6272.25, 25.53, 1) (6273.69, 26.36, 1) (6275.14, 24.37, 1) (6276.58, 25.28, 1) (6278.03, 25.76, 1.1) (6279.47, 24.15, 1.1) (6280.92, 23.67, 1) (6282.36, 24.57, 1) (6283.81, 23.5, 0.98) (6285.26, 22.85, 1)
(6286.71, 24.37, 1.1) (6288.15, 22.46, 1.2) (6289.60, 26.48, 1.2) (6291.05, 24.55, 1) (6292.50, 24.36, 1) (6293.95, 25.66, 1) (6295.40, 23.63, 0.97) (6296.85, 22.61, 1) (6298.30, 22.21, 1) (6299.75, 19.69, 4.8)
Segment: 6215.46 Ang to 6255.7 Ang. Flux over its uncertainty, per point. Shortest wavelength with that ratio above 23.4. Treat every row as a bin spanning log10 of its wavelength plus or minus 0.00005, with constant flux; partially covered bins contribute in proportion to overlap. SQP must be 6216.17 Ang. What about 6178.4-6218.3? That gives 6179.07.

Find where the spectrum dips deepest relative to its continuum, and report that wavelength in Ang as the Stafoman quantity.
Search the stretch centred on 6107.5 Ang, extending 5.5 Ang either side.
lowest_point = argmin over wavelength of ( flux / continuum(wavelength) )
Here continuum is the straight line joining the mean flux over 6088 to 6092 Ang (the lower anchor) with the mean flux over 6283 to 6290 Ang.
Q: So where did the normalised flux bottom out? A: 6102.71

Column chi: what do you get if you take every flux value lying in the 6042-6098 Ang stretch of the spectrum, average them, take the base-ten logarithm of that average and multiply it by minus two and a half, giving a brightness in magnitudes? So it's -3.54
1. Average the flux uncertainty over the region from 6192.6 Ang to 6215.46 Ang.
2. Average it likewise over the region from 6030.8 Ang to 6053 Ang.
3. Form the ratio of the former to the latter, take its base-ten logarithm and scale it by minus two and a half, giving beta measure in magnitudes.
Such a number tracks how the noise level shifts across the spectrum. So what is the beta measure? 0.11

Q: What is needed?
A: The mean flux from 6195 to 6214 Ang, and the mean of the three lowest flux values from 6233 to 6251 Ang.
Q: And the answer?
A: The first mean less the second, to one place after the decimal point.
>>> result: 2.2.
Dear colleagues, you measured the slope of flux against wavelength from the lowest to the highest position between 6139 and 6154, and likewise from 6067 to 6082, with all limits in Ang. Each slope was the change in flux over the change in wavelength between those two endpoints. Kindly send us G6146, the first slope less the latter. 0.07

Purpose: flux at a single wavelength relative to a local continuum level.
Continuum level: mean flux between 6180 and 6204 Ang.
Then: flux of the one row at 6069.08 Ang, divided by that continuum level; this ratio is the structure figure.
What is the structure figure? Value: 1.00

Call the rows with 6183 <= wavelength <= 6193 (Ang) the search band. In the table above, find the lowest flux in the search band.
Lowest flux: 21.67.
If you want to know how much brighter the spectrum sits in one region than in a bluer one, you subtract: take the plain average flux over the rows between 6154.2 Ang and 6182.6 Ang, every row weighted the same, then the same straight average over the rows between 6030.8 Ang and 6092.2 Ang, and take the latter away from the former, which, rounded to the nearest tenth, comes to -2.5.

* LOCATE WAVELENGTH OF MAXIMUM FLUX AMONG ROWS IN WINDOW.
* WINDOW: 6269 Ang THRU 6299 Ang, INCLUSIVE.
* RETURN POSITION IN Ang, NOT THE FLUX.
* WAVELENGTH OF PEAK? 6289.60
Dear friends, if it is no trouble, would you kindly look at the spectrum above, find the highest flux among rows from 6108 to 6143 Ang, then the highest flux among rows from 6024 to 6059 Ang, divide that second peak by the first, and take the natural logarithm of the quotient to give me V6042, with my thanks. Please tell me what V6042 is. 0.08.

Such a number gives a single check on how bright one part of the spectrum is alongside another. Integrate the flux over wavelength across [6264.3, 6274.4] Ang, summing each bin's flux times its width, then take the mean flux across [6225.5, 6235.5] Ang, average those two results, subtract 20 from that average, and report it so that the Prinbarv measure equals 121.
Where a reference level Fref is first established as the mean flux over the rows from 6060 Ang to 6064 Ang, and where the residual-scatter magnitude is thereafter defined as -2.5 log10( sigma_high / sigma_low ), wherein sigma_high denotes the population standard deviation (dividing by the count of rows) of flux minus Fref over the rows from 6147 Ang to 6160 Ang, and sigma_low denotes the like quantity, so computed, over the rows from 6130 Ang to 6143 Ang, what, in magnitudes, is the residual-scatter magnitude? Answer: 0.39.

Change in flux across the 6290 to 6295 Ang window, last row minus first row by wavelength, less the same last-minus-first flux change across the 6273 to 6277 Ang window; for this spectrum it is 2.2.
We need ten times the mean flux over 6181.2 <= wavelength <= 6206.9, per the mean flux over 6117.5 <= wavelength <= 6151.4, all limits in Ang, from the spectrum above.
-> 10.1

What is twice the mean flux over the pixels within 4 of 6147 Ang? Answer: 51.1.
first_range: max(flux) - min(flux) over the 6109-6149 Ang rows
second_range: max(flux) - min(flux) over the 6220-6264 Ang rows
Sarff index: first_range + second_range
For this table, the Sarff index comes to 12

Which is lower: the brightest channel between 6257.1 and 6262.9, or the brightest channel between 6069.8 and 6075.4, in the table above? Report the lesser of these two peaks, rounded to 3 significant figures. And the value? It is 26.5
